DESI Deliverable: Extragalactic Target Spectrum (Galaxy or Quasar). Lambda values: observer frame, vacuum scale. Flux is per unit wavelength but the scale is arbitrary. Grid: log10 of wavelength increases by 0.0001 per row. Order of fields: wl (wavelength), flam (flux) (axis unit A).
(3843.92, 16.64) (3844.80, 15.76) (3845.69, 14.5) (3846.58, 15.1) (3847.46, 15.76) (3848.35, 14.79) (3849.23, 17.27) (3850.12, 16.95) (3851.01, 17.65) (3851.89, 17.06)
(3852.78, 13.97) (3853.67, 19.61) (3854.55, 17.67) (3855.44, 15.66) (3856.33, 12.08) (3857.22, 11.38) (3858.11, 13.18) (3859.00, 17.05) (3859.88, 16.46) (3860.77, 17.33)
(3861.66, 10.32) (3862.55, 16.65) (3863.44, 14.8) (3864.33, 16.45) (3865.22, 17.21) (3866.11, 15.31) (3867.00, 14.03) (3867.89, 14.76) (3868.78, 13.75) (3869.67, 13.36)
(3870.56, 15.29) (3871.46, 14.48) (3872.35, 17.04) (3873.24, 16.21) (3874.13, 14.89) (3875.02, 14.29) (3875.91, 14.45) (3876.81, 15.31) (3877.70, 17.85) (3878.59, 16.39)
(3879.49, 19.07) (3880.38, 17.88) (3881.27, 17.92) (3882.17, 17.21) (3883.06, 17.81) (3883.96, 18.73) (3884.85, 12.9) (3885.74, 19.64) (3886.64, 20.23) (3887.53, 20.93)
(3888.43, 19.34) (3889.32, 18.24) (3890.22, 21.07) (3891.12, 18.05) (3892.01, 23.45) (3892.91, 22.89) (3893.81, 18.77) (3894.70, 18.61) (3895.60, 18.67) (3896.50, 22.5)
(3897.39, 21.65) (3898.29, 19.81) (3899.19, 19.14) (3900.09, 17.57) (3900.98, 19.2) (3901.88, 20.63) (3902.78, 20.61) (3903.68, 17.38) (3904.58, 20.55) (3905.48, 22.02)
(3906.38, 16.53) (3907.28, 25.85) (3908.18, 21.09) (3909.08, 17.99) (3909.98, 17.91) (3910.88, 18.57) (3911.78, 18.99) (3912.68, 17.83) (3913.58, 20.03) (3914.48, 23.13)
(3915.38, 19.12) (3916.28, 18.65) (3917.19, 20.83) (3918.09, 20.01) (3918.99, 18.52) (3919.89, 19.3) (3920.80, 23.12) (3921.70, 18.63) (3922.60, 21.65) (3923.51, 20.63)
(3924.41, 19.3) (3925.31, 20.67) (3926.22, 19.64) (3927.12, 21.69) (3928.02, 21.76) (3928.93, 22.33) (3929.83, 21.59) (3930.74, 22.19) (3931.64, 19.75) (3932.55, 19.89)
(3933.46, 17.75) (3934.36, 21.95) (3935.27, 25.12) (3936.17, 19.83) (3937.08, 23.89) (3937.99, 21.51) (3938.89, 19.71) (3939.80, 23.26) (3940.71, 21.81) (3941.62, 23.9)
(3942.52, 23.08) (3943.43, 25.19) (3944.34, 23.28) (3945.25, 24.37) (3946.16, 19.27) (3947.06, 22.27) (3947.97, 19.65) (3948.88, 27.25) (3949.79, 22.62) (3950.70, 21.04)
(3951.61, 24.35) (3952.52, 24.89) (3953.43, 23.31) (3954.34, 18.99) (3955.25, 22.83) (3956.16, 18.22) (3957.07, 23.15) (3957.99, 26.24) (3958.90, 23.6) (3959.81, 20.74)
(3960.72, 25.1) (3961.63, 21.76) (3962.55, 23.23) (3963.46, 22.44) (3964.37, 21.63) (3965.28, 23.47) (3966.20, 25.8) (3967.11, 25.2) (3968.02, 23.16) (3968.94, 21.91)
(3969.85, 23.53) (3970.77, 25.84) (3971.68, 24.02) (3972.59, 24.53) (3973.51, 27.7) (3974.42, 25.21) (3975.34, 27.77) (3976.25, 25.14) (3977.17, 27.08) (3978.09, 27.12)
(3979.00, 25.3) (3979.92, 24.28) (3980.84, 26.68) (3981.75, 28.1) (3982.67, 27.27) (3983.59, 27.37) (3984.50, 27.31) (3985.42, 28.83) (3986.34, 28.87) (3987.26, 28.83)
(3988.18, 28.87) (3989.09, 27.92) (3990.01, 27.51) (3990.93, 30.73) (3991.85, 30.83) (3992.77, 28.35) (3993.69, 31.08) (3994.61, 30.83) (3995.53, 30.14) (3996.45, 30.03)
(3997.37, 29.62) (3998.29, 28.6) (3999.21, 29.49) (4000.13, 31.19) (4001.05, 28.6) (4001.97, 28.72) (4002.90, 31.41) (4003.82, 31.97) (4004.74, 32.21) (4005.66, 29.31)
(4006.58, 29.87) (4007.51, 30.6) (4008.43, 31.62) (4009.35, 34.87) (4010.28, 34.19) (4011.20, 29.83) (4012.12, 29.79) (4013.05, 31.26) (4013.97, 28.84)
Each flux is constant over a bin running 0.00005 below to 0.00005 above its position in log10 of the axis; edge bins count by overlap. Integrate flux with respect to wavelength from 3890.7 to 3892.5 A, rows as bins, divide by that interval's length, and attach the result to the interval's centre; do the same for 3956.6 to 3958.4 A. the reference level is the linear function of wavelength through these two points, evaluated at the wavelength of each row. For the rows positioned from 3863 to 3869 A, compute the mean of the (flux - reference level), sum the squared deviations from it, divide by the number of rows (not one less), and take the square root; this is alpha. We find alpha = 1.2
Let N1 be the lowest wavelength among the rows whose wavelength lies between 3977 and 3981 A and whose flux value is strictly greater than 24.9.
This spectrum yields 3977.17 A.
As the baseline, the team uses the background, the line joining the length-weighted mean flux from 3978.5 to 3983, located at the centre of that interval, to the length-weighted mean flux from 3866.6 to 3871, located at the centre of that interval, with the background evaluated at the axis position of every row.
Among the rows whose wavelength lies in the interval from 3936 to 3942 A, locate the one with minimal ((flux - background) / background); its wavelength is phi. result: 3938.89 A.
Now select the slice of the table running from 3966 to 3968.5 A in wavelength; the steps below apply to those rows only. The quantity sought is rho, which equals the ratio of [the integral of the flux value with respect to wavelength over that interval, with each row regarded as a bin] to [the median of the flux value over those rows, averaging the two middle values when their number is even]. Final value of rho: 2.44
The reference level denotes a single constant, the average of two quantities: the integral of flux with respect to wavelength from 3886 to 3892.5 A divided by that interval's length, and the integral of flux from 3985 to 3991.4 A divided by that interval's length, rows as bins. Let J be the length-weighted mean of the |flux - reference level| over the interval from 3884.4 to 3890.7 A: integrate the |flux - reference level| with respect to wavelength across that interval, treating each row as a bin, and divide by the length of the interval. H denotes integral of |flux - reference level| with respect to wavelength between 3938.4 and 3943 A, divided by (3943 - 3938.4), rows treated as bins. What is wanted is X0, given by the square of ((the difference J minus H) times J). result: 370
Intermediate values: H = 2.1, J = 5.6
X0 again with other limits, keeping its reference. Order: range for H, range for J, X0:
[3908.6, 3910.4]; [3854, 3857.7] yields 1363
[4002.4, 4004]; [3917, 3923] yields 145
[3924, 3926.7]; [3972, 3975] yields 19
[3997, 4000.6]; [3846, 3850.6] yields 784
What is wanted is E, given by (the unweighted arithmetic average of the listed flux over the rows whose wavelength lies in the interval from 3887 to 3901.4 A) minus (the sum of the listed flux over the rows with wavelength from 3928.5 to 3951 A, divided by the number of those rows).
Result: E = -2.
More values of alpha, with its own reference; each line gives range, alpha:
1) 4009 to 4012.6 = 2.4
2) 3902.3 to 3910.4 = 2.7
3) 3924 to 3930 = 1.0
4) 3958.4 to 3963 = 1.5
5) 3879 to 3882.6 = 0.7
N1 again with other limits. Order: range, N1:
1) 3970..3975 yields 3970.77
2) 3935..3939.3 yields 3935.27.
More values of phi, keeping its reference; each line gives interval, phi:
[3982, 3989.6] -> 3984.50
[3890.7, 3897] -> 3891.12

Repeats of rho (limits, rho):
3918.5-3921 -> 2.59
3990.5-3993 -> 2.45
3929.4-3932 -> 2.56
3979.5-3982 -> 2.46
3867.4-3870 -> 2.65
